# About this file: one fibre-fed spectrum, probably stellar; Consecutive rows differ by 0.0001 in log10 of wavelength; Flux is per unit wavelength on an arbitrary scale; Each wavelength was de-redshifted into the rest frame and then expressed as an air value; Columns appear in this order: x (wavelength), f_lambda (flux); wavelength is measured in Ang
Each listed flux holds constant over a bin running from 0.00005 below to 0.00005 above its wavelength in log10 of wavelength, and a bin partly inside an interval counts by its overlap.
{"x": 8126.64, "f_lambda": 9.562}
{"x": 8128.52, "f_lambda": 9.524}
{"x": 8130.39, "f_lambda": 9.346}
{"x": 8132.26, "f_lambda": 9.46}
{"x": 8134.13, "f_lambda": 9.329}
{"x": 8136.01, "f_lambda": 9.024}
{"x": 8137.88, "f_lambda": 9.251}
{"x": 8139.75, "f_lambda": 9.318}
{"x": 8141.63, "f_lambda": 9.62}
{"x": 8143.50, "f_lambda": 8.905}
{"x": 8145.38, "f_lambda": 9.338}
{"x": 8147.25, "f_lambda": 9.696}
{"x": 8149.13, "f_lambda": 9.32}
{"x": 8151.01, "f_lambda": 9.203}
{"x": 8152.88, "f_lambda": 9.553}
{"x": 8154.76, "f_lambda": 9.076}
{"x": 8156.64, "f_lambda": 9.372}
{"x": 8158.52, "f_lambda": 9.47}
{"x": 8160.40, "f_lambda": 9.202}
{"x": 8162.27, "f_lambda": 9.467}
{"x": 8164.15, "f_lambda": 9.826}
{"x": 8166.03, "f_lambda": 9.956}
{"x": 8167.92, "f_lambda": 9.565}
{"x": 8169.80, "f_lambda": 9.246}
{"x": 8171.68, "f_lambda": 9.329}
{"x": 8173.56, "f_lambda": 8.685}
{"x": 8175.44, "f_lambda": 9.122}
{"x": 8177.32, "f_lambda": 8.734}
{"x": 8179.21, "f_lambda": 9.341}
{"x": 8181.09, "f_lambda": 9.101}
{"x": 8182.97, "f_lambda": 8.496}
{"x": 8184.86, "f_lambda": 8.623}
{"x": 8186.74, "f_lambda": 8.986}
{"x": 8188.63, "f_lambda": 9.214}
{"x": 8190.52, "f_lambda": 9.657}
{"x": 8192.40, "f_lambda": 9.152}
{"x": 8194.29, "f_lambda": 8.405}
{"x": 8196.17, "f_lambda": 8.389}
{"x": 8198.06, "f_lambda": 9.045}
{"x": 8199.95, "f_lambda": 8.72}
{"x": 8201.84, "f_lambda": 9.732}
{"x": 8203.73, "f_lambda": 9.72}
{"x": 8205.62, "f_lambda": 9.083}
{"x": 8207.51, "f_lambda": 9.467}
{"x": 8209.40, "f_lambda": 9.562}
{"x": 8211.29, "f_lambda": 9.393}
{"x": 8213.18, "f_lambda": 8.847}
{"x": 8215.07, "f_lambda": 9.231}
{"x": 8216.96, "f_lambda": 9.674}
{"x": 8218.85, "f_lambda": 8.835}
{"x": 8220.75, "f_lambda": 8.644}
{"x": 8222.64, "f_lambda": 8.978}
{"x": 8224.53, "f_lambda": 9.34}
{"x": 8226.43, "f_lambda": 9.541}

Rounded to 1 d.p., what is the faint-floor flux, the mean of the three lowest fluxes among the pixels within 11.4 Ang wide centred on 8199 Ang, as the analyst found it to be 8.5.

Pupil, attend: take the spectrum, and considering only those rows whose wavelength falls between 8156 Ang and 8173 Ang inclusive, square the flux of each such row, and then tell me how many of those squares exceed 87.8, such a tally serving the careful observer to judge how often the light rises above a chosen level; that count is 6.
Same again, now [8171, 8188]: 0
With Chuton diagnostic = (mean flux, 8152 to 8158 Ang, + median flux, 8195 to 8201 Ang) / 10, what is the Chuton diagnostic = 1.805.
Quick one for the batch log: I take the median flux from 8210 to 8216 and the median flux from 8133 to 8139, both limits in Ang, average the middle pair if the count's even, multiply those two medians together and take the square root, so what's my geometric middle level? 9.24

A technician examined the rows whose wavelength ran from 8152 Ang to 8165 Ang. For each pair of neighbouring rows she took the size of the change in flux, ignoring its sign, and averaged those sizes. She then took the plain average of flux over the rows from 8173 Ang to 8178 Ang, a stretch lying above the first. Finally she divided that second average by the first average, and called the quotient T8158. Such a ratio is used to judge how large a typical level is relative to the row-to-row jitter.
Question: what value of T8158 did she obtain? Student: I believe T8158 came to 30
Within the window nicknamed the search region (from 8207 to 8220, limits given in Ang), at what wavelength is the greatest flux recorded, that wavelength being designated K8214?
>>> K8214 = 8216.96 Ang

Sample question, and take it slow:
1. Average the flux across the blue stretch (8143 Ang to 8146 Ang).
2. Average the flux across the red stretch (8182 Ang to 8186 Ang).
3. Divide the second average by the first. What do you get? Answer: 0.94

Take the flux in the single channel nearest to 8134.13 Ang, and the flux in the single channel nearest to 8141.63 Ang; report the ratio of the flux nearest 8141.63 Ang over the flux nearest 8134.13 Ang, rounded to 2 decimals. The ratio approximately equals 1.03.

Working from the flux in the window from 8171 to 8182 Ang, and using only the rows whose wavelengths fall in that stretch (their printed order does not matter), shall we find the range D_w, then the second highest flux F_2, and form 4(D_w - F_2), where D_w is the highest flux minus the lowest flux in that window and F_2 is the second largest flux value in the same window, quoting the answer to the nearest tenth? -34.7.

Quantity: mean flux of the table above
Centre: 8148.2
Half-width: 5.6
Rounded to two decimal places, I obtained 9.34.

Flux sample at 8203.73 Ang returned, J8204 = 9.72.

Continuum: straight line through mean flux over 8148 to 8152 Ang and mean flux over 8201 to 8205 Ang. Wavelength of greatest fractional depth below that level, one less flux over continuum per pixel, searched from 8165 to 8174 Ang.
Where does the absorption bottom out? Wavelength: 8173.56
